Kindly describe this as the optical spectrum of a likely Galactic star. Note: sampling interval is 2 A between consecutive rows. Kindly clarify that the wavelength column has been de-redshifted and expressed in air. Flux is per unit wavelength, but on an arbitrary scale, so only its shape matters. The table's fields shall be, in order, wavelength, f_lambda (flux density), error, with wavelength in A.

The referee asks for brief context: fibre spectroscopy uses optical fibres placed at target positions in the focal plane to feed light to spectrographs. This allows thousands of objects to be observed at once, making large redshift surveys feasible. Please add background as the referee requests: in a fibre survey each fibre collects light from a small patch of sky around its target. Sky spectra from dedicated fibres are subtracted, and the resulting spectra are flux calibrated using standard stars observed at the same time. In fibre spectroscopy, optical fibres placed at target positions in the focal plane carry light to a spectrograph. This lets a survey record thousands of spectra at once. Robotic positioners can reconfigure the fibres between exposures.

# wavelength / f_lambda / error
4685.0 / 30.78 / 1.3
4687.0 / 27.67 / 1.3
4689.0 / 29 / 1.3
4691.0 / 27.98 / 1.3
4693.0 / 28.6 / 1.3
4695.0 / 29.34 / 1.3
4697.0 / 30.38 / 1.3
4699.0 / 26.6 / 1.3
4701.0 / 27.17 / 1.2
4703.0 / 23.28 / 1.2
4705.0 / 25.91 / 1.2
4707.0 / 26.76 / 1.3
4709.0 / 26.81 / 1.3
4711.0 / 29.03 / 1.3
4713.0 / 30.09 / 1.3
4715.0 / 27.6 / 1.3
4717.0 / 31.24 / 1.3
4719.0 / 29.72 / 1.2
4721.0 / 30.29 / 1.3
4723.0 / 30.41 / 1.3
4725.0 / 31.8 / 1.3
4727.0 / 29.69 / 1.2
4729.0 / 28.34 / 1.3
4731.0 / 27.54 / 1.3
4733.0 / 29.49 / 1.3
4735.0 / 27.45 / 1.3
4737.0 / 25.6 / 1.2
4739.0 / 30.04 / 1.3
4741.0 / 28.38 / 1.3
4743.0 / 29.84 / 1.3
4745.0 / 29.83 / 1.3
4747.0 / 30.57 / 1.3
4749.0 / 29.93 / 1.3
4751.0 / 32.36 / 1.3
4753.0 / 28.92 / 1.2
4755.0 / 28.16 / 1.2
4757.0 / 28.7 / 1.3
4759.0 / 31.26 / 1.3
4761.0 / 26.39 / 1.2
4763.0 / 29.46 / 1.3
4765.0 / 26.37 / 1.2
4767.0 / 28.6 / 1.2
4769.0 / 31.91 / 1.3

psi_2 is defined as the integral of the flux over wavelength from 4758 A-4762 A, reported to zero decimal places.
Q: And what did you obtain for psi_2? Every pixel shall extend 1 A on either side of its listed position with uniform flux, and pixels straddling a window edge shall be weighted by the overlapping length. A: 115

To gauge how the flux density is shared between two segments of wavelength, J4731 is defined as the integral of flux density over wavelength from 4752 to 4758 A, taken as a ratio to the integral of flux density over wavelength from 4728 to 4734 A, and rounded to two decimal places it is 1.00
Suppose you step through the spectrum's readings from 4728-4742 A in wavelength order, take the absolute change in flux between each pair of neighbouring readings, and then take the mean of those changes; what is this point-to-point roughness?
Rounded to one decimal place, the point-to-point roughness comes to 2.1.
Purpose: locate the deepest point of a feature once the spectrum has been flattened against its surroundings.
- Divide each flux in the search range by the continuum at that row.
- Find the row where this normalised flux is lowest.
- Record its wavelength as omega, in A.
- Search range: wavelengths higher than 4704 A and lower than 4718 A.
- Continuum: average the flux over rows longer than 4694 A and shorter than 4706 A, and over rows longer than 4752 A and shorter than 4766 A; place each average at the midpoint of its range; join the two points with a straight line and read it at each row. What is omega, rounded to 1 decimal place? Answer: 4705.0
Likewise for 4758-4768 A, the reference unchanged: 4765.0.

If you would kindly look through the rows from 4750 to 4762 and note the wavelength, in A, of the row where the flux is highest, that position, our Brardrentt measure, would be 4751.0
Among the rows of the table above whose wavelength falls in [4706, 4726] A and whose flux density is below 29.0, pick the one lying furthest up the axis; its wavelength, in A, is 4715.0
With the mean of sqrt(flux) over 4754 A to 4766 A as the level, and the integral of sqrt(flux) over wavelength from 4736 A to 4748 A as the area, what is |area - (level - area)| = 124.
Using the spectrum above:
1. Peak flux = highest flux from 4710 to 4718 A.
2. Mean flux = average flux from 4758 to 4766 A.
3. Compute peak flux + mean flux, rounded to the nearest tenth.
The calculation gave 59.6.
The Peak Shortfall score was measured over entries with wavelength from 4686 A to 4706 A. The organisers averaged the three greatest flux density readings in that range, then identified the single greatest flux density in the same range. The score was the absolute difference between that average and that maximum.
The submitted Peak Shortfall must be 0.81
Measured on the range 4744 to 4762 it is 0.96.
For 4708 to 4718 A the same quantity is 1.12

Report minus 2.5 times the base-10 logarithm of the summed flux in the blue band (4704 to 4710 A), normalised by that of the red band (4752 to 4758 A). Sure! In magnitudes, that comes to 0.083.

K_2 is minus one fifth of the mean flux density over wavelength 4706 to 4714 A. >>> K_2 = -5.6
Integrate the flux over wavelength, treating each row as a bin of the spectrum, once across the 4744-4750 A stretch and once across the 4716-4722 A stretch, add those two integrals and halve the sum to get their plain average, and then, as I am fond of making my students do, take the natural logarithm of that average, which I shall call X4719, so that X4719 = 5.20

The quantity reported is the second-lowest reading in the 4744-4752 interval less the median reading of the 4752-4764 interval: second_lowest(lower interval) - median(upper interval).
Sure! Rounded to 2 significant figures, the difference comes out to 1.1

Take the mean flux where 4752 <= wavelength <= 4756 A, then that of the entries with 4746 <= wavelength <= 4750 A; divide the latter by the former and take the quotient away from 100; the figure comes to 98.9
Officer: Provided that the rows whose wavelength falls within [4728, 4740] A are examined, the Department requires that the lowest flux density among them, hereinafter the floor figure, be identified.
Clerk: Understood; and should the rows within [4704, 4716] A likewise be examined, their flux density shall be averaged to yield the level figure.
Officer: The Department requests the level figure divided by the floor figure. 1.08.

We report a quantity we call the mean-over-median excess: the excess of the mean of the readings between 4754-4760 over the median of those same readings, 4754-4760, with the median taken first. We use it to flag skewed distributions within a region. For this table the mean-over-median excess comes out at 0.7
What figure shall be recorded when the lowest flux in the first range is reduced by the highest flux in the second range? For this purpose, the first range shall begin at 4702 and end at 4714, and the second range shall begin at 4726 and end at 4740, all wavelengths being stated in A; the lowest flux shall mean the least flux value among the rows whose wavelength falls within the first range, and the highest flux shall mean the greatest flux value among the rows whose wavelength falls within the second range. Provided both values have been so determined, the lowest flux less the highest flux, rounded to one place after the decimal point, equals -6.8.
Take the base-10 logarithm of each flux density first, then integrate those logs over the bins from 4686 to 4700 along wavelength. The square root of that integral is 4.51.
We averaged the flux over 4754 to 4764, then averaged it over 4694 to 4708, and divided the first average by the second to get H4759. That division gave 1.06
